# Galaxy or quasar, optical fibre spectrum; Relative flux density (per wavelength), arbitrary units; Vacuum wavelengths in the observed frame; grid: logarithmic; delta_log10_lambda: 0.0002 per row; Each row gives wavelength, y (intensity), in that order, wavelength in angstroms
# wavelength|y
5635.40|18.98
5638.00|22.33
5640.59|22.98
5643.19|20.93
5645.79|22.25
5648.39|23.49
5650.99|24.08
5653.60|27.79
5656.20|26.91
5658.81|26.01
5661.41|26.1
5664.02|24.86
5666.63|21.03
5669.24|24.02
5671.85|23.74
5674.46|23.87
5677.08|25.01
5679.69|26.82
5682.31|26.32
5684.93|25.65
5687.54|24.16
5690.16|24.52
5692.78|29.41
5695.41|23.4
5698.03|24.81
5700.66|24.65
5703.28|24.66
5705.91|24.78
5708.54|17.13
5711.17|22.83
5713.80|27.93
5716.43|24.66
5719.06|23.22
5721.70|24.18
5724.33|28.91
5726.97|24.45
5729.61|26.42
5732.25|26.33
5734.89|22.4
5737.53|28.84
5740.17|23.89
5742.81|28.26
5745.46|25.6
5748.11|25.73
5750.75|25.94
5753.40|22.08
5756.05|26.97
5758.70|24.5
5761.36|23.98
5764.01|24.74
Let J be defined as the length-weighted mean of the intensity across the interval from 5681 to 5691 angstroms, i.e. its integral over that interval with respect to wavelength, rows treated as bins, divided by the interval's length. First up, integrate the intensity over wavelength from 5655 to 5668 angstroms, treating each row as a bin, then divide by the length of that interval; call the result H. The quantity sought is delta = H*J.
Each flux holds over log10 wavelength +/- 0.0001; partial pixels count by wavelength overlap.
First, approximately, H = 25.0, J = 25.2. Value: 629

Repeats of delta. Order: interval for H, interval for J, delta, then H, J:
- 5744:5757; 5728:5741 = 647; 25.2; 25.6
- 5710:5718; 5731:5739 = 649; 25.1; 25.8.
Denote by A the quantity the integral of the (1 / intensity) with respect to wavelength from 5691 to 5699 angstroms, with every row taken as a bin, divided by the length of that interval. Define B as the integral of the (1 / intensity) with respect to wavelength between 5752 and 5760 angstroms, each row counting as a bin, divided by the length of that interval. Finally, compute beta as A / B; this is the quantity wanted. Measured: 0.95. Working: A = 0.0390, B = 0.0410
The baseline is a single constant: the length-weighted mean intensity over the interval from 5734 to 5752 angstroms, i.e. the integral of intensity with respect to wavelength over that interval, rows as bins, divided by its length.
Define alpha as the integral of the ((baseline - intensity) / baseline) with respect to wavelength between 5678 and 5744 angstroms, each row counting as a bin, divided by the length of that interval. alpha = 0.0294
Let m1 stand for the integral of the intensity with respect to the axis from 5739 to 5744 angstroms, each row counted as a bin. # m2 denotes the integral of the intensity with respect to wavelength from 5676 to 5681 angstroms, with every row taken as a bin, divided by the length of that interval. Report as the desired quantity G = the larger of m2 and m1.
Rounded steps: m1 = 131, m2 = 26.0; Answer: 131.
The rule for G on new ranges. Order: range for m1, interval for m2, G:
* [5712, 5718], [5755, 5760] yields 155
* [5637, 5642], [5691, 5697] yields 113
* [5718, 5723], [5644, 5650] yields 118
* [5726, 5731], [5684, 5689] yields 128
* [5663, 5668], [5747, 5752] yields 114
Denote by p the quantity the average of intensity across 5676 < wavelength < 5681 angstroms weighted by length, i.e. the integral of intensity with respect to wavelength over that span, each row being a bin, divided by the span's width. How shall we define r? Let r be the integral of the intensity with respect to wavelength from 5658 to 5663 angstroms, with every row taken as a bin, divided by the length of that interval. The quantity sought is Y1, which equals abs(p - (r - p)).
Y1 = 25.9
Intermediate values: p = 26.0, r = 26.0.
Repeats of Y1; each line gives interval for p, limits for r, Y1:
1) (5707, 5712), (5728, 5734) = 13.8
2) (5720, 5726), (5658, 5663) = 26.4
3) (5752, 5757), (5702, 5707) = 24.0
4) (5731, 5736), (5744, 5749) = 23.2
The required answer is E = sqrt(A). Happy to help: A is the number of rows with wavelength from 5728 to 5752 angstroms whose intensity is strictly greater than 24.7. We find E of 2.65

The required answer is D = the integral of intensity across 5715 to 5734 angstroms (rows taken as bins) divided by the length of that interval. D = 25.4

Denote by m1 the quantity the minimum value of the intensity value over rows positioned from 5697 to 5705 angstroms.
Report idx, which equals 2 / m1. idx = 0.0811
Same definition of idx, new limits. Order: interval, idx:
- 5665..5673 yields 0.0951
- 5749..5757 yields 0.0906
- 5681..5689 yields 0.0828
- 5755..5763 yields 0.0834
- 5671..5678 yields 0.0842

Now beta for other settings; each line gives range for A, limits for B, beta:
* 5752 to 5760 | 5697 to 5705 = 1.01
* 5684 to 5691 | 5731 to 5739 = 1.03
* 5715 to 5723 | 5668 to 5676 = 0.99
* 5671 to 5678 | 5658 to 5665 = 1.06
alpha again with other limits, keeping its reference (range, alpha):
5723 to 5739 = -0.0115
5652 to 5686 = 0.0260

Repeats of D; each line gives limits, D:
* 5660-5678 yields 24.1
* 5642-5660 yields 24.5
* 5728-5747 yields 25.9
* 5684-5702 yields 25.2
